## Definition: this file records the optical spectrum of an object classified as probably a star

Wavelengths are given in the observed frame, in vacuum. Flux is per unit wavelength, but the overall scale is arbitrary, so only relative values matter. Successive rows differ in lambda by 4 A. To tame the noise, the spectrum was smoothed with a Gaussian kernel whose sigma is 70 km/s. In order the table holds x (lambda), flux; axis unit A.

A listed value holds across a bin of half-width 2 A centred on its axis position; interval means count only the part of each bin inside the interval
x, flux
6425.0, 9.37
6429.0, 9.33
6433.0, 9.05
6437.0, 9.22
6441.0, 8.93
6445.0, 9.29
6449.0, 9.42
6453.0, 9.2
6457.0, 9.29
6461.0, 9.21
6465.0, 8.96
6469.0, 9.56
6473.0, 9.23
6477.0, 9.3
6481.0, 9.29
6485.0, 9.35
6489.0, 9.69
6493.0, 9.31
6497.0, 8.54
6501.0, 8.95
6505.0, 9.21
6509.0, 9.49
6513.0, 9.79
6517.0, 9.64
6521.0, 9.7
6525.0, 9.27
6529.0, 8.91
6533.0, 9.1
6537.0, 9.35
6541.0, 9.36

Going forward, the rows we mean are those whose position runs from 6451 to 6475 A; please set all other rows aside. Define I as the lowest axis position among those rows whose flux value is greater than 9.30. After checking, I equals 6469.0 A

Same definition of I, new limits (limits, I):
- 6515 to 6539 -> 6517.0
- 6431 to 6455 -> 6449.0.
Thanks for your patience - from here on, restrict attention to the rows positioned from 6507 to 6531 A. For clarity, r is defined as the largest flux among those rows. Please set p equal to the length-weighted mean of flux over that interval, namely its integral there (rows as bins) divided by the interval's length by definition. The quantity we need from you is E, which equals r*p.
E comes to 93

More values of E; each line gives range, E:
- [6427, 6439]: 86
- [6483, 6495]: 92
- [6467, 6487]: 89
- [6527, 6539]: 85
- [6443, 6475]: 89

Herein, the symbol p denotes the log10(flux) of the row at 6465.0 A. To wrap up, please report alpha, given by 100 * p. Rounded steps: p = 0.952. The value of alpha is 95.2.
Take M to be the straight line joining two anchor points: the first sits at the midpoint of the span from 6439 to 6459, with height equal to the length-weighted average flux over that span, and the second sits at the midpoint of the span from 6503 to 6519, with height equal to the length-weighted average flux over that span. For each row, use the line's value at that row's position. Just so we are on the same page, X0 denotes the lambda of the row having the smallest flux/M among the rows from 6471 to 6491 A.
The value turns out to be 6473.0 A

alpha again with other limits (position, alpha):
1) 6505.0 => 96.4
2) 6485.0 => 97.1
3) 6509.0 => 97.7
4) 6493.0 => 96.9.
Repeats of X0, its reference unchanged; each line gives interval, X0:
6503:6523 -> 6505.0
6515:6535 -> 6529.0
